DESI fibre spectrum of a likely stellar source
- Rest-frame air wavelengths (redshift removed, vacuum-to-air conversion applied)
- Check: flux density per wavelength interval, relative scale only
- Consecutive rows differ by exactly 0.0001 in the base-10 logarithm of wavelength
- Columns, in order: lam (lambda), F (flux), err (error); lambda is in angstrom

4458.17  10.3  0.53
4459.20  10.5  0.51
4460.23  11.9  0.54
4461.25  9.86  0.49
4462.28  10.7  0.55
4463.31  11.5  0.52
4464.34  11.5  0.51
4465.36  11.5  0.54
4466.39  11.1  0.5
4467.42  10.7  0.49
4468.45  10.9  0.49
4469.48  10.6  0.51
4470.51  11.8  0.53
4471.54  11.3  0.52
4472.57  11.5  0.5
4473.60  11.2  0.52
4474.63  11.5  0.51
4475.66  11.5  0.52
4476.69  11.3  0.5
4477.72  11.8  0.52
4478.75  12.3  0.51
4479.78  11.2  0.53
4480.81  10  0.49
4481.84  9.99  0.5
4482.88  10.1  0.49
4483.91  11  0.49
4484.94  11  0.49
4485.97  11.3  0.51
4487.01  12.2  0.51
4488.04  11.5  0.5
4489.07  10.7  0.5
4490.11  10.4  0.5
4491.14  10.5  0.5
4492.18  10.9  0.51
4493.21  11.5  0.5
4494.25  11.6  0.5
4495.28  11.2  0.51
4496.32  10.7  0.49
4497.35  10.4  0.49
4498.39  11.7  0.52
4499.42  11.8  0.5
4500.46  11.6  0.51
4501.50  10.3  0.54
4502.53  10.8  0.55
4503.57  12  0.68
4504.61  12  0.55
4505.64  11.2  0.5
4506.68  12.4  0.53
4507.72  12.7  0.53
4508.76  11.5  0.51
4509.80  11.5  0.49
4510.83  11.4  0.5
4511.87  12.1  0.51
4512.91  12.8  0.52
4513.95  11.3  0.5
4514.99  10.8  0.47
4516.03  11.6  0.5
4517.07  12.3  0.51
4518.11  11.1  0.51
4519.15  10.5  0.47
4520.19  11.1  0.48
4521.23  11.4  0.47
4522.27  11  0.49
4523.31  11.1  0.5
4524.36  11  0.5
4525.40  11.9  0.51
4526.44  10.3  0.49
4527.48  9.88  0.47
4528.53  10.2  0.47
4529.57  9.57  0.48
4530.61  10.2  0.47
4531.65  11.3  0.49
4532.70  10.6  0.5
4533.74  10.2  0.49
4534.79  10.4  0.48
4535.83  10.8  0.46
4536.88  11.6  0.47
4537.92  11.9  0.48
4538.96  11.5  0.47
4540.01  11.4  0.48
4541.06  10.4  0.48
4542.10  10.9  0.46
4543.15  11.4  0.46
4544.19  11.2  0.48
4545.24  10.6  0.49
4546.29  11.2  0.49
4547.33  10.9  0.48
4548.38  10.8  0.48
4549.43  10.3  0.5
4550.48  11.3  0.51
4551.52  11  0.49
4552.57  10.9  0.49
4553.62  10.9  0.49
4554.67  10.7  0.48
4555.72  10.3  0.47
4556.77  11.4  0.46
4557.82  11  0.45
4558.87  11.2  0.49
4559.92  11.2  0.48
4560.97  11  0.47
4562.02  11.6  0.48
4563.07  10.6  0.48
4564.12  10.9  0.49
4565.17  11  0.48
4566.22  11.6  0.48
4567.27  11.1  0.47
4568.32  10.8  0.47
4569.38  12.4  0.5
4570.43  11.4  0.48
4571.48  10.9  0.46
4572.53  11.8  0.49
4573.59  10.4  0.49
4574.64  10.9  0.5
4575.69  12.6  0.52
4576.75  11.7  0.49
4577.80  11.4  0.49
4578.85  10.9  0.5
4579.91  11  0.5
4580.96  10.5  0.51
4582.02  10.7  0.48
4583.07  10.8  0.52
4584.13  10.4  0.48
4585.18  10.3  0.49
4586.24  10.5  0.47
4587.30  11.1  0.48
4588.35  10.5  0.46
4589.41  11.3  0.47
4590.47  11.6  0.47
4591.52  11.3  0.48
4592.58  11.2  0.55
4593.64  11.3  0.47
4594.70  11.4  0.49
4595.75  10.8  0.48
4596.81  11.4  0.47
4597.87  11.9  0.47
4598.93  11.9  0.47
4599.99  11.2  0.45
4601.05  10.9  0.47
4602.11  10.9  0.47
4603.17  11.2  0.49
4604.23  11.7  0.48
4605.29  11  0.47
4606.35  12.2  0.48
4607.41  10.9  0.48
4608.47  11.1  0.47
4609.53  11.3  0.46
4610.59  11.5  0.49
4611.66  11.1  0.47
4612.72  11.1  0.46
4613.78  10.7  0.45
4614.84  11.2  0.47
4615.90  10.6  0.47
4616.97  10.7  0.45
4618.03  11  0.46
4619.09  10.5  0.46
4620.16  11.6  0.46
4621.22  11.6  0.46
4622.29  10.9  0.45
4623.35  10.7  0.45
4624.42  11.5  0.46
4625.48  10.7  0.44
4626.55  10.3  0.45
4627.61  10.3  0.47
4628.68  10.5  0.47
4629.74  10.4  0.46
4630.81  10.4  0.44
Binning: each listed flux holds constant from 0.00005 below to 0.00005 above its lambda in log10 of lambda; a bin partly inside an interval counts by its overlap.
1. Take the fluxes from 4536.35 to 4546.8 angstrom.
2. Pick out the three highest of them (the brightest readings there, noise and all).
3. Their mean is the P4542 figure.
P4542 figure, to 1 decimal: 11.7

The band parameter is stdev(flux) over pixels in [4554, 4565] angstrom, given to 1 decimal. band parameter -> 0.4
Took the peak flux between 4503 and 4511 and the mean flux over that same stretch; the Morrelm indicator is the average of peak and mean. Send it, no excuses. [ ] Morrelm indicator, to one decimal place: 12.3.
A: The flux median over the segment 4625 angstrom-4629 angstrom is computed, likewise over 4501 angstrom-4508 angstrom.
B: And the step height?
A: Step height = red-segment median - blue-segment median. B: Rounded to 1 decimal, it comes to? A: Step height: -1.6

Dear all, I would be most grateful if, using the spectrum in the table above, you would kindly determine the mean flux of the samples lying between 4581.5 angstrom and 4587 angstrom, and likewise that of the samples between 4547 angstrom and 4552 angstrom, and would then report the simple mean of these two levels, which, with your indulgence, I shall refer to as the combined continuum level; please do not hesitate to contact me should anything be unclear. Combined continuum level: 10.7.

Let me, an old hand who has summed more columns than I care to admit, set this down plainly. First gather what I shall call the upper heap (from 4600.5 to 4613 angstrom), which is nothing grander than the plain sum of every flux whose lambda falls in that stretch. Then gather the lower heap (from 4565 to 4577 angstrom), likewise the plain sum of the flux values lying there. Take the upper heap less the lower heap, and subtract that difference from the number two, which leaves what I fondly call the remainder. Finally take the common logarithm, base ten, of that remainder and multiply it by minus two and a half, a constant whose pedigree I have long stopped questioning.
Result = -1.42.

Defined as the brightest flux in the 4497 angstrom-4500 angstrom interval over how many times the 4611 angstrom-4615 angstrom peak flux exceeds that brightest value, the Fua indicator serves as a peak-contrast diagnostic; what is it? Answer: 12.4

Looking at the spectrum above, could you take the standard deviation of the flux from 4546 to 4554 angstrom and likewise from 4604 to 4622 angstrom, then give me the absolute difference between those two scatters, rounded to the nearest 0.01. 0.15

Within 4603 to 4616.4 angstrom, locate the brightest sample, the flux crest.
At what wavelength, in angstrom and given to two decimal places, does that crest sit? 4606.35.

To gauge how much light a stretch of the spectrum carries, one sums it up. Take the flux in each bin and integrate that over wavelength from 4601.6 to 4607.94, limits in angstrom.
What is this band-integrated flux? 72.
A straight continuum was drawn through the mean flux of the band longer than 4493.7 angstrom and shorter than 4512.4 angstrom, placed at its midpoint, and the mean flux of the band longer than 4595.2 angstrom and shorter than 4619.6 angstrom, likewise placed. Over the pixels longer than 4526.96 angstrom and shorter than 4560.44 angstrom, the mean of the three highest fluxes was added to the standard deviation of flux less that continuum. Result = 12.2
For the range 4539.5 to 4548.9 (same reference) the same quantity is 11.7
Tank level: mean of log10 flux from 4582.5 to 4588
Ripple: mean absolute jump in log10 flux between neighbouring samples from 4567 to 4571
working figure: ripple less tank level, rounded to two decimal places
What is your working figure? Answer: -0.99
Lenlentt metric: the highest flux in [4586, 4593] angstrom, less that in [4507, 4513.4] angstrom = -1.20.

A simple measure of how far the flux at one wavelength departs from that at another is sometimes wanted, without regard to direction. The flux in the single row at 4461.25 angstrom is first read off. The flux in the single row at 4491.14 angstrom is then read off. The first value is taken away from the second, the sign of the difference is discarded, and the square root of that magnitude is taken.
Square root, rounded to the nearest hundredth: 0.80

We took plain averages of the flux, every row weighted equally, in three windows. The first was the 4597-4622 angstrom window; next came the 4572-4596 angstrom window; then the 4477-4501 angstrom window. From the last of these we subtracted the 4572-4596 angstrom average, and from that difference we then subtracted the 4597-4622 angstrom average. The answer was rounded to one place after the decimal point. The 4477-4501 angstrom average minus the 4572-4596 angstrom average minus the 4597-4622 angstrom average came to -11.2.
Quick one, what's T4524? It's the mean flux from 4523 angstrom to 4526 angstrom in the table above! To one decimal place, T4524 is 11.3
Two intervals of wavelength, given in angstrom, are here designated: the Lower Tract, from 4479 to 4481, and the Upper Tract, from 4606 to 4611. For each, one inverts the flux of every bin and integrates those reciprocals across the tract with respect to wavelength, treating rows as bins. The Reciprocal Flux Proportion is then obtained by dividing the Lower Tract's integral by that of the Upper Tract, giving 0.42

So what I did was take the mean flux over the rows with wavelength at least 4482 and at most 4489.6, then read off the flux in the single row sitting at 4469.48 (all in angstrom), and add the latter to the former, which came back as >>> 21.7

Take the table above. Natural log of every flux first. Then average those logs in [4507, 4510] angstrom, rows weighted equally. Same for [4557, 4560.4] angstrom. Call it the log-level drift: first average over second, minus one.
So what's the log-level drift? 0.027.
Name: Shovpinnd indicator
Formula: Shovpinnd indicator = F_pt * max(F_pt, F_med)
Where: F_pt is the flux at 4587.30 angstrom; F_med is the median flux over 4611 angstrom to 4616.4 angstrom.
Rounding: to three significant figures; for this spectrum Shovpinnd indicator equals 123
